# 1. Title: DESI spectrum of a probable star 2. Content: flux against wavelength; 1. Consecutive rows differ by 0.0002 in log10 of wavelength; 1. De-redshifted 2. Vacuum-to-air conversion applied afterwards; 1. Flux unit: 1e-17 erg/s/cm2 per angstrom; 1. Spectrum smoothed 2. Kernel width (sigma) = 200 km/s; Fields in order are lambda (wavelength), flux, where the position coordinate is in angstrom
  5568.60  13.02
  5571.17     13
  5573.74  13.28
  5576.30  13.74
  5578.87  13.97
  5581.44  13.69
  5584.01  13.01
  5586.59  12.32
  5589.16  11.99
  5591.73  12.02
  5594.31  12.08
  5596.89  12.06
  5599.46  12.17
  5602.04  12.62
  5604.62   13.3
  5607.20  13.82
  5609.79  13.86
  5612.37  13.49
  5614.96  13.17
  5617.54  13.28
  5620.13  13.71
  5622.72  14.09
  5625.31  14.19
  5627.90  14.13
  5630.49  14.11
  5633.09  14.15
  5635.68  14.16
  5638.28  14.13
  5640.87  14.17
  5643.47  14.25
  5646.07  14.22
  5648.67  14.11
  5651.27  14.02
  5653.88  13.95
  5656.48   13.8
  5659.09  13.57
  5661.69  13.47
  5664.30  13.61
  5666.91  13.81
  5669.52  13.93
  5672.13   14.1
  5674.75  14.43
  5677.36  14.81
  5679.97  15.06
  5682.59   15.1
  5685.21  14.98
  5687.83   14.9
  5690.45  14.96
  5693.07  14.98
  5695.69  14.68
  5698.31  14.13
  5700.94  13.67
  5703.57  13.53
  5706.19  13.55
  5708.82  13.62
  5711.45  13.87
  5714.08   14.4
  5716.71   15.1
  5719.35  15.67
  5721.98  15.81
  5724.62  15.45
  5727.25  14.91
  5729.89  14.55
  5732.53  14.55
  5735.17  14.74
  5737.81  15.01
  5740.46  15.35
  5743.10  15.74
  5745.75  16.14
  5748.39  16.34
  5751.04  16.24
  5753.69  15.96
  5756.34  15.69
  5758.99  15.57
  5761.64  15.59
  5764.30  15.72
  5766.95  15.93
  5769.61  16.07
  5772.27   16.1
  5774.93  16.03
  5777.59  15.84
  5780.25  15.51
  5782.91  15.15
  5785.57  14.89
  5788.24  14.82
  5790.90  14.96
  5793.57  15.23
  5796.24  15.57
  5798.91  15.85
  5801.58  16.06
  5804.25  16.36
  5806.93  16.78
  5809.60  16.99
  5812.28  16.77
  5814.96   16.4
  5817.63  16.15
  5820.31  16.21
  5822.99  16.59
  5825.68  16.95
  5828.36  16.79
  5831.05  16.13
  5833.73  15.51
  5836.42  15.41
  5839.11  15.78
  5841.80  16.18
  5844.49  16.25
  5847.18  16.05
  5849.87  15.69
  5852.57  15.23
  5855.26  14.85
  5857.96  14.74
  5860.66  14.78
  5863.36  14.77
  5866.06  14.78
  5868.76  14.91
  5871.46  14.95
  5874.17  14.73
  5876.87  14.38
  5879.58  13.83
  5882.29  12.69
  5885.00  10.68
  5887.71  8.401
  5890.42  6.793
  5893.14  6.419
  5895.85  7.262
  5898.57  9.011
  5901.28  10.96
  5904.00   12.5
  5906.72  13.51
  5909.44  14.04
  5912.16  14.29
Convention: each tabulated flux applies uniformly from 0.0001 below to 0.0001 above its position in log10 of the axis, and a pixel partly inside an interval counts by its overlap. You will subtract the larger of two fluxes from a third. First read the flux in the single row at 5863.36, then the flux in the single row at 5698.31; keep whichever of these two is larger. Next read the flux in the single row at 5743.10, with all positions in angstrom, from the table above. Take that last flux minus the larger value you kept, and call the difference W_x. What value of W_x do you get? 1.0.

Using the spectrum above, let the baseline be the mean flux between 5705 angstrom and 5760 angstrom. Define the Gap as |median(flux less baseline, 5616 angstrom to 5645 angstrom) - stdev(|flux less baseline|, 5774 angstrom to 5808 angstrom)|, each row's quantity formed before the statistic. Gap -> 1.5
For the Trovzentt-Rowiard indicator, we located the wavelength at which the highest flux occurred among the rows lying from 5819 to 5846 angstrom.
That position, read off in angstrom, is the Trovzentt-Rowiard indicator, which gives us 5825.68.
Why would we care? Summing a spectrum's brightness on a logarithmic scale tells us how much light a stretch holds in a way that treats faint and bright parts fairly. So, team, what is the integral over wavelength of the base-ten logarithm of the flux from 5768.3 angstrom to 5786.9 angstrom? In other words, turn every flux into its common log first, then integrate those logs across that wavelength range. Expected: 22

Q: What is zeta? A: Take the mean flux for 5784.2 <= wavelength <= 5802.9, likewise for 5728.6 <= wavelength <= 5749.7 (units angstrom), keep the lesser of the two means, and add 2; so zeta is 17.3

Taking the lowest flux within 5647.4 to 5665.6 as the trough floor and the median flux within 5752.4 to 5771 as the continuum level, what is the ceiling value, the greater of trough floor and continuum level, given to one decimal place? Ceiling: 15.7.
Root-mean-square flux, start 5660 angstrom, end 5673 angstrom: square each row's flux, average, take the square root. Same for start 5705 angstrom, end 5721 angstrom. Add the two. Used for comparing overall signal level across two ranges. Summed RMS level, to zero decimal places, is 28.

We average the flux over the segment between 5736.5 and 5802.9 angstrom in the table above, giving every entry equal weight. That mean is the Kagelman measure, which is 15.7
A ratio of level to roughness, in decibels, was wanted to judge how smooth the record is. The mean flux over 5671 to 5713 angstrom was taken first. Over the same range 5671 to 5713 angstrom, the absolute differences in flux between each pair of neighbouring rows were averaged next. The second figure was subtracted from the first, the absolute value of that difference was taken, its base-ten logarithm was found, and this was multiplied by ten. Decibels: 11.5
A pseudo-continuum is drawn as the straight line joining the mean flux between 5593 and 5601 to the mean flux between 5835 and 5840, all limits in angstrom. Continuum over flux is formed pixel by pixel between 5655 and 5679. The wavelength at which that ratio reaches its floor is 5677.36 angstrom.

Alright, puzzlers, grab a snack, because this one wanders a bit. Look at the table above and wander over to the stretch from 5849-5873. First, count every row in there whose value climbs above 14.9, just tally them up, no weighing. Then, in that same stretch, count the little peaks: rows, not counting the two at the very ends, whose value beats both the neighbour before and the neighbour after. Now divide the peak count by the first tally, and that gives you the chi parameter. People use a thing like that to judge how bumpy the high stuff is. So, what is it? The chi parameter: 0.25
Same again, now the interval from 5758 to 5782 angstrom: 0.11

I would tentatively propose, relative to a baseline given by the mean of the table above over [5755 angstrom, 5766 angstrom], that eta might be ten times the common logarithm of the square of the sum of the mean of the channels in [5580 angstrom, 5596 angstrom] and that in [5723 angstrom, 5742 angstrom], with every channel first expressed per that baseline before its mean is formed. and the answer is 4.9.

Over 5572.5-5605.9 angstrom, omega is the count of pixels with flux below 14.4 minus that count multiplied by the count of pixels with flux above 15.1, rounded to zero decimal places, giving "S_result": 13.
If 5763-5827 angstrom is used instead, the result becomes 0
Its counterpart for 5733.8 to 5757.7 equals 0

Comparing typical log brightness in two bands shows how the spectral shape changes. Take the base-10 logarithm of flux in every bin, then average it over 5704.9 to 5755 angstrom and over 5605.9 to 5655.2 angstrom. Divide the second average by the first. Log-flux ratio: 0.97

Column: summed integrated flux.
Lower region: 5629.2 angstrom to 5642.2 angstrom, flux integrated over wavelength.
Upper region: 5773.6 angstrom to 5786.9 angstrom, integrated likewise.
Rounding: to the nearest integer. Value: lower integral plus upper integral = 390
